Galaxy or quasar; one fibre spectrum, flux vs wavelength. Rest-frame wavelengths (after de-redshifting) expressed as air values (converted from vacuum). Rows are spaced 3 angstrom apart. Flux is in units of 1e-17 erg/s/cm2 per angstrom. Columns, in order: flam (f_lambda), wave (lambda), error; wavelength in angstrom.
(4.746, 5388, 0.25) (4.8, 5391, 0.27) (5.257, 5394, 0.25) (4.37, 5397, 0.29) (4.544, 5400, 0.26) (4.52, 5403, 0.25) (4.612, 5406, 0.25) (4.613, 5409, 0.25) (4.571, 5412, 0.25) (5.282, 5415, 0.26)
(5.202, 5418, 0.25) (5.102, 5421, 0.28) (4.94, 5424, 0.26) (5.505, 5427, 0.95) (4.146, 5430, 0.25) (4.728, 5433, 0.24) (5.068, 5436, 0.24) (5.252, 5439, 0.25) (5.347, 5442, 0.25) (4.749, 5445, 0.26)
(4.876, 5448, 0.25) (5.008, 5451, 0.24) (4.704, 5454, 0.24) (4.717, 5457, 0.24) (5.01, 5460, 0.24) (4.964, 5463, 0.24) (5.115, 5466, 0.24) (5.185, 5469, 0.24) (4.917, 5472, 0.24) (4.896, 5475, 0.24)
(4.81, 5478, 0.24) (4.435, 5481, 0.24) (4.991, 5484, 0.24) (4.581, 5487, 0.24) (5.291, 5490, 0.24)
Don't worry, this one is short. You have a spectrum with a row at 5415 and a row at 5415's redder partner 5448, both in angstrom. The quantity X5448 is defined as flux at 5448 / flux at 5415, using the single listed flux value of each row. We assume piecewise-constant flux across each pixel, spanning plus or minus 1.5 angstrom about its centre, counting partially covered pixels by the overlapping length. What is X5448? 0.92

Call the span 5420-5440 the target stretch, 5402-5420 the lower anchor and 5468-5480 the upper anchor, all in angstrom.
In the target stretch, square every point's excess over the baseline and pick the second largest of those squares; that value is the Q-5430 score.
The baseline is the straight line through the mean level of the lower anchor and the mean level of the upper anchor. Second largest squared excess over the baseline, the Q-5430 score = 0.44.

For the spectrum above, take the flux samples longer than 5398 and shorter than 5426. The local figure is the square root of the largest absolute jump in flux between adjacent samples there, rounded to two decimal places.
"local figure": 0.84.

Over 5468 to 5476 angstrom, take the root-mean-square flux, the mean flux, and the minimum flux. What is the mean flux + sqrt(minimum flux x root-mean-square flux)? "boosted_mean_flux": 9.9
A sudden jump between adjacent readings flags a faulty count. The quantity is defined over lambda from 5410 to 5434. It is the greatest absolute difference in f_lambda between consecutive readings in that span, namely 1.4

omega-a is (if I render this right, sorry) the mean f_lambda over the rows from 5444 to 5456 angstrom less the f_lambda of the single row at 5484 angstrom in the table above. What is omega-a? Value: -0.16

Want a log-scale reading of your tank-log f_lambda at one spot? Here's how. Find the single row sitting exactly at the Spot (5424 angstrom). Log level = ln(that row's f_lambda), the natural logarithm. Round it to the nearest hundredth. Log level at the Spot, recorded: 1.60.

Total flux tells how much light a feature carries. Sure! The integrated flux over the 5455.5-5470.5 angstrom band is 75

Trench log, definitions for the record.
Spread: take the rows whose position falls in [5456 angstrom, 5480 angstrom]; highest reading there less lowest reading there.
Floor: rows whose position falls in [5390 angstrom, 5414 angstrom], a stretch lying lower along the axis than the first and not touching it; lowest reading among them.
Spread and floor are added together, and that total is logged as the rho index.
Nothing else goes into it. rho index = 4.84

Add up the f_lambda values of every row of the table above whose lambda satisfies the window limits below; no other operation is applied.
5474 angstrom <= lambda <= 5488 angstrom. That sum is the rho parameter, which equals 23.7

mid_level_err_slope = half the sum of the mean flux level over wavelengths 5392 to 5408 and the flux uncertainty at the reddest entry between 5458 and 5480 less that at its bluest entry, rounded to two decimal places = 2.33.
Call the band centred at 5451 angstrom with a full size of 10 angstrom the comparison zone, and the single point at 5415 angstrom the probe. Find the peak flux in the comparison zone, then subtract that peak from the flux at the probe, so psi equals 0.27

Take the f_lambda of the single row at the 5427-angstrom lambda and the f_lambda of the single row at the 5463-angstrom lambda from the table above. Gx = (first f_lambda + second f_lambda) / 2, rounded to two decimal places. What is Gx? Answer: 5.23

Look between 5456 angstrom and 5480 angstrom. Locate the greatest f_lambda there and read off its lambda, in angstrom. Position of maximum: 5469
